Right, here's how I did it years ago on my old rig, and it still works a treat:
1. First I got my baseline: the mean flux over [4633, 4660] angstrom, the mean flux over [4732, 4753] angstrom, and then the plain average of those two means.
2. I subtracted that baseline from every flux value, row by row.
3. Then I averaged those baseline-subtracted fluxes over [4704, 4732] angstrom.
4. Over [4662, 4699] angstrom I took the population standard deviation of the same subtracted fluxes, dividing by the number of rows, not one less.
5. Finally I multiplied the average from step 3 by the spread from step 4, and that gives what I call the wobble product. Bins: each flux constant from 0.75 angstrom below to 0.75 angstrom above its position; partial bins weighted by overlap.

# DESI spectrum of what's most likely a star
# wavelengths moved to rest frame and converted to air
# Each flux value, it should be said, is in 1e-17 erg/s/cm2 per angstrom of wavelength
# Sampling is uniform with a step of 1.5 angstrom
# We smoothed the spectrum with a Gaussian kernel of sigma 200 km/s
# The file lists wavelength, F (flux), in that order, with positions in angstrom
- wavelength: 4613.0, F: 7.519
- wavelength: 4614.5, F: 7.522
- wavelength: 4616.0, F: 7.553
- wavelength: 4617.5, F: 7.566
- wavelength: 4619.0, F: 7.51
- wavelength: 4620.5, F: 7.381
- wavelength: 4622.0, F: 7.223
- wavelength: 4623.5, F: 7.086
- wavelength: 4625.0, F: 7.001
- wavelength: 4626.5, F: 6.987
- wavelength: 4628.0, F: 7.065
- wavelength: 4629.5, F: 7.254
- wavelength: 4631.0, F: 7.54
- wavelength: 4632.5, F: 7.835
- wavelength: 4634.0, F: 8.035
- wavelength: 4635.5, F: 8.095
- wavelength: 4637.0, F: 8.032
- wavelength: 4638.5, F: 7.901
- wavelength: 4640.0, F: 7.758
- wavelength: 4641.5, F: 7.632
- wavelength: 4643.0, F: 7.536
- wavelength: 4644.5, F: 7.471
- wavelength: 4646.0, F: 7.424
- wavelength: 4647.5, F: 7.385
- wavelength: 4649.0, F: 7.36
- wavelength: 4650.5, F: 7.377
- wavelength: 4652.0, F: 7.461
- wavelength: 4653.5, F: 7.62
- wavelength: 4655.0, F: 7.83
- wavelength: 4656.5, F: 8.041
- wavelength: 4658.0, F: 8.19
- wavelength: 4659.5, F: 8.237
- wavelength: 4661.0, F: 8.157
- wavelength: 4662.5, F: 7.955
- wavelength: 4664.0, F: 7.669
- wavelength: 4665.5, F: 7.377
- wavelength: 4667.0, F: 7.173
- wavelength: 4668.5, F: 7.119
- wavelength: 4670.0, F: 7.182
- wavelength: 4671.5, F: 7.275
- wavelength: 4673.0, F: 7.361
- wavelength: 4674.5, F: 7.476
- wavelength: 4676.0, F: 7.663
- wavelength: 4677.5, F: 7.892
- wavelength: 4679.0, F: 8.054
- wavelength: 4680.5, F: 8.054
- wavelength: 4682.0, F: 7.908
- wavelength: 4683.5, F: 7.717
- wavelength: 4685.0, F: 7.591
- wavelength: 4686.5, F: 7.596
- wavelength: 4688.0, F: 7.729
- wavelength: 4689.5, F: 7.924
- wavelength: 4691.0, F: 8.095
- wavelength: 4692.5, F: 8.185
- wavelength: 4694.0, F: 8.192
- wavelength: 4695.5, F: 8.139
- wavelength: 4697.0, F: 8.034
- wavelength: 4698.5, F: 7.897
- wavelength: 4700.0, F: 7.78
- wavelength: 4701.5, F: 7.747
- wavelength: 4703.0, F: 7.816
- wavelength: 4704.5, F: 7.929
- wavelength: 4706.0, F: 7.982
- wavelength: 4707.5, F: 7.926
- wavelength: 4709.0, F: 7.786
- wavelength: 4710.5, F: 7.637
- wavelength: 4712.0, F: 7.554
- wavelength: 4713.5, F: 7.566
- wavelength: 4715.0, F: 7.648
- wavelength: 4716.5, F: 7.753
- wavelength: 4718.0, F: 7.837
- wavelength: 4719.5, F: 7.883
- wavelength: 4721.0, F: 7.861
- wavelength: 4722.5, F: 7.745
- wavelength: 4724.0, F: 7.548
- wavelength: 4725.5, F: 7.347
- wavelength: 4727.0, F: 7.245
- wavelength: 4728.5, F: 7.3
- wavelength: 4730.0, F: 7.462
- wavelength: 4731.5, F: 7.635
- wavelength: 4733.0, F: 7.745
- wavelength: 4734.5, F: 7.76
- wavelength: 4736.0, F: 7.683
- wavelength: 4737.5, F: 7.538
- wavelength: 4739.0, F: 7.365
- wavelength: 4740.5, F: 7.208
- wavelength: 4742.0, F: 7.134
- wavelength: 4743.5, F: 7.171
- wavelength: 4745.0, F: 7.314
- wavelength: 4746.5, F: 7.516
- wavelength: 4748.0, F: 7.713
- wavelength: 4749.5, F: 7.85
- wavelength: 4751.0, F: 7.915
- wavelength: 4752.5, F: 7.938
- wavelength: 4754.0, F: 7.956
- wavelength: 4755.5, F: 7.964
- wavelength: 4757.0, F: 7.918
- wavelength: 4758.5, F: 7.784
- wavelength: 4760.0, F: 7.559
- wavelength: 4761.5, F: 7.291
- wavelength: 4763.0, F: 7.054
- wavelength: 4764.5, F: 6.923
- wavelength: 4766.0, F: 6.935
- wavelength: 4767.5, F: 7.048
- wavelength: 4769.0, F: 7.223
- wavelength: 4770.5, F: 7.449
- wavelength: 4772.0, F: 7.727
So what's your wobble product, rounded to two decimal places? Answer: 0.00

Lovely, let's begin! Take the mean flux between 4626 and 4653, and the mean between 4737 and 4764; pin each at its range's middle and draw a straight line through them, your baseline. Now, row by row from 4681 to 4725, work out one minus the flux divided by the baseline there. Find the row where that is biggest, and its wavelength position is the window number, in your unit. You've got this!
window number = 4724.0 angstrom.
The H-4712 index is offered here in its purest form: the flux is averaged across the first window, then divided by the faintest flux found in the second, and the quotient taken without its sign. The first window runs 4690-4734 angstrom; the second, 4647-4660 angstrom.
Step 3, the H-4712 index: 1.06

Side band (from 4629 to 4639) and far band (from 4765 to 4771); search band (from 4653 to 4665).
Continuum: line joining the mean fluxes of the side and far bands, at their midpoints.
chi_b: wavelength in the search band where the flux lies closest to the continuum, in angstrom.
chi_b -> 4664.0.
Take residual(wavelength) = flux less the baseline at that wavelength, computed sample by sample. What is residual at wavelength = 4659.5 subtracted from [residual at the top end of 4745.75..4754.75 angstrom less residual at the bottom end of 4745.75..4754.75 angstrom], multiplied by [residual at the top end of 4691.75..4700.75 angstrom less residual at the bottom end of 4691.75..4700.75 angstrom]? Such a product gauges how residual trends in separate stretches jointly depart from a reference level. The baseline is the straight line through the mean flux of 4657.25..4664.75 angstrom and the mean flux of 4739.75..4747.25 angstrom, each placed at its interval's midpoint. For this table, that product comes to -0.11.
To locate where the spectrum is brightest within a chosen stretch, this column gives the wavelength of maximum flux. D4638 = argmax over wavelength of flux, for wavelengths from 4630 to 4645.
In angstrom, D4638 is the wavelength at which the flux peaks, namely 4635.5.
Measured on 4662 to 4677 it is 4662.5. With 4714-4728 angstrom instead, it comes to 4719.5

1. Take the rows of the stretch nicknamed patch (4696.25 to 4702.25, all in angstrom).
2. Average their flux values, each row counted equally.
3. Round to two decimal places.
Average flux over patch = 7.86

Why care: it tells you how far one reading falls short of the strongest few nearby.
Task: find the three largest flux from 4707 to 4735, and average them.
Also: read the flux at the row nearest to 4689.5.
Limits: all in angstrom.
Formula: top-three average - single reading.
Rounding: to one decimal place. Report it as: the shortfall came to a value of 0.0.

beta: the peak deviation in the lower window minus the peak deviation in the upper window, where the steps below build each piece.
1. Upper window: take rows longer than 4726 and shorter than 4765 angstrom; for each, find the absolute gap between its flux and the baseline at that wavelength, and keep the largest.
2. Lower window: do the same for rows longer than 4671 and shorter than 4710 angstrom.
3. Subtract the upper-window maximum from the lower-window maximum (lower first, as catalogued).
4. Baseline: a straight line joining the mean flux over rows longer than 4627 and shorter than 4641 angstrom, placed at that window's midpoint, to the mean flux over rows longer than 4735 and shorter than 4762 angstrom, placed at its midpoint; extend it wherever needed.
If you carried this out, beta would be -0.13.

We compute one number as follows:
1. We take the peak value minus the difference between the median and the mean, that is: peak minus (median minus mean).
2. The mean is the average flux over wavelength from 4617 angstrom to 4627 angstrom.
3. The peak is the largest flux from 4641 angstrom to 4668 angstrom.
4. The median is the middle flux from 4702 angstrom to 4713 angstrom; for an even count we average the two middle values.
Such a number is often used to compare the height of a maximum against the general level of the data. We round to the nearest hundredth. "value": 7.67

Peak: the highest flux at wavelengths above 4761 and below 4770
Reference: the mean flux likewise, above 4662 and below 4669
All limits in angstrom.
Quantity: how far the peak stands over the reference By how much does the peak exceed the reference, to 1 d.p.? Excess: -0.2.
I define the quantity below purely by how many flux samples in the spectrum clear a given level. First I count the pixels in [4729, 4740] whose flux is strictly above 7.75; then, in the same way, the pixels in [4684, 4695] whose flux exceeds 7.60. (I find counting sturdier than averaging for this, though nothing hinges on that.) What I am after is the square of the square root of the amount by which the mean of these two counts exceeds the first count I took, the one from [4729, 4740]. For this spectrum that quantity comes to 2.00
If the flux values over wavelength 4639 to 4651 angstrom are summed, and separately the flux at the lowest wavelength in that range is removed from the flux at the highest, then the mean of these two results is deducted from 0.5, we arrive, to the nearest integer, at -29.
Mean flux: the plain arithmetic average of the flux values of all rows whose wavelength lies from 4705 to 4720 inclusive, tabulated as 7.76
